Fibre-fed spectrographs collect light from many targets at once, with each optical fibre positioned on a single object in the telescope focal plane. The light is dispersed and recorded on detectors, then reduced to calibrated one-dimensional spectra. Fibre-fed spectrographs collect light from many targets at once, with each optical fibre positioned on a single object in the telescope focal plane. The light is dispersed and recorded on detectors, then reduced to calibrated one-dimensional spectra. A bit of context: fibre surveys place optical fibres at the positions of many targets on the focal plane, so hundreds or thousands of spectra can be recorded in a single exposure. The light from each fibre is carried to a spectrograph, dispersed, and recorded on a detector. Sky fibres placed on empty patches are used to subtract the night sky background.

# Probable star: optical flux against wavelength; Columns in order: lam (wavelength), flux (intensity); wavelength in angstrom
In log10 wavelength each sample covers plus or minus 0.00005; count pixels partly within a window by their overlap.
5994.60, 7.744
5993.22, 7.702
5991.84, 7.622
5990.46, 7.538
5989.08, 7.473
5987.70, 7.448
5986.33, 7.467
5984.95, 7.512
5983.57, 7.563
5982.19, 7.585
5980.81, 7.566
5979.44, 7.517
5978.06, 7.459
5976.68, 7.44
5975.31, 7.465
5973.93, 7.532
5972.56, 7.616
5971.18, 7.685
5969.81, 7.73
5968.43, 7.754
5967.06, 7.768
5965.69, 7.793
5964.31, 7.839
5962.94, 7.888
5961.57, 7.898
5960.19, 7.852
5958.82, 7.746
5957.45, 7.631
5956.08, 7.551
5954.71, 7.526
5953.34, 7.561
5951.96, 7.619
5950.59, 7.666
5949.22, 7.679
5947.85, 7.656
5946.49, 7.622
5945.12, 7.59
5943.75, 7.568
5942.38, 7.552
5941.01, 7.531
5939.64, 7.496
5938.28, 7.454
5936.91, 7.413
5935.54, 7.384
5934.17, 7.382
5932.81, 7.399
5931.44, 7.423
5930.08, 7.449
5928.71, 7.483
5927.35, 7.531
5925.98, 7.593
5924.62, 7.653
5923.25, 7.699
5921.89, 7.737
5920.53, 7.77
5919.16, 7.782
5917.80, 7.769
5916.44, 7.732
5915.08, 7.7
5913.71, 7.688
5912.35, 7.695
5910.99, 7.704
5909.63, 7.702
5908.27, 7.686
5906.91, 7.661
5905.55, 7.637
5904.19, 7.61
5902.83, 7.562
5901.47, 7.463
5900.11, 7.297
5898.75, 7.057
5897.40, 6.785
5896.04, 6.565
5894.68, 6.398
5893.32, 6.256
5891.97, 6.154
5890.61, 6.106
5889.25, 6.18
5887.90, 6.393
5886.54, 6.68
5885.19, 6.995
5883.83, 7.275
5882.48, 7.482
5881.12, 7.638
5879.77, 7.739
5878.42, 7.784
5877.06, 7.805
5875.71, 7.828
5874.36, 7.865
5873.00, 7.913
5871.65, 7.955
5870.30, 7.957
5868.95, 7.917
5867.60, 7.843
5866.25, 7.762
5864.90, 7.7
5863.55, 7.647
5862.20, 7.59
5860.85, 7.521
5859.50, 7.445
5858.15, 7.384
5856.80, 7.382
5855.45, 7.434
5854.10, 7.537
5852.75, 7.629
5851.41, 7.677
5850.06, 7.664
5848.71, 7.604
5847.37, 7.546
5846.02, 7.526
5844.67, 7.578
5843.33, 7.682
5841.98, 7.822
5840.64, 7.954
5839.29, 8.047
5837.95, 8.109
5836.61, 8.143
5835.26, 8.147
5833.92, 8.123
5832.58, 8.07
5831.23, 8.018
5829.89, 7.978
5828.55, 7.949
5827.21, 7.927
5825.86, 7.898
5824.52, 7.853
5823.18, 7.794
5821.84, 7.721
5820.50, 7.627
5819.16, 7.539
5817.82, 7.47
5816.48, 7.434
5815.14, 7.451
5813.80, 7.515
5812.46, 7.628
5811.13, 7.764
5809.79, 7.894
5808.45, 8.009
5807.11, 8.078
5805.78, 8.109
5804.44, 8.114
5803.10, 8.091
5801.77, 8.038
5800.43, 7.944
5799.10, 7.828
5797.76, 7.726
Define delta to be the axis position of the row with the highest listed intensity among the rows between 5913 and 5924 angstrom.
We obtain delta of 5919.16 angstrom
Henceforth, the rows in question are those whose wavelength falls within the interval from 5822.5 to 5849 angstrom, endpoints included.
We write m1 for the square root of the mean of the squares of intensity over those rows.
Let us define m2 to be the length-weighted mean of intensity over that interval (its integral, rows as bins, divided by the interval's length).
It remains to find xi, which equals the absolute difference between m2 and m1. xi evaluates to 0.002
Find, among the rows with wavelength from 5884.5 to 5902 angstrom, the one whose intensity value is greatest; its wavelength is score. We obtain 5901.47 angstrom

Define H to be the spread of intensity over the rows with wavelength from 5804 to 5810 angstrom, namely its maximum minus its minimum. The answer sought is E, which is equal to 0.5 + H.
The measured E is 0.72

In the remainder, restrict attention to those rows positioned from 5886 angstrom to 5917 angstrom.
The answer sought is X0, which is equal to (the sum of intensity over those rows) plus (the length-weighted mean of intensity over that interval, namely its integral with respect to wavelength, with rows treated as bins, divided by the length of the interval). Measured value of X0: 171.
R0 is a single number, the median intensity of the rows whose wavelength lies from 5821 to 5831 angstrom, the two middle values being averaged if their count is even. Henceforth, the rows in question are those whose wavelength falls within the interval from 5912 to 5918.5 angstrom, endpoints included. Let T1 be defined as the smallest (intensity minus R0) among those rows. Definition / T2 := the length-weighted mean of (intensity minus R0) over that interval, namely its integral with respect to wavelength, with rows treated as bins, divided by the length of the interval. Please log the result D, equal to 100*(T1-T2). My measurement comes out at -3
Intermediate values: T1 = -0.21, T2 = -0.2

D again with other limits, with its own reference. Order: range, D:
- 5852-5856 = -11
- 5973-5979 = -4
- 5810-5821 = -13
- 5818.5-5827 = -21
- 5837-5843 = -15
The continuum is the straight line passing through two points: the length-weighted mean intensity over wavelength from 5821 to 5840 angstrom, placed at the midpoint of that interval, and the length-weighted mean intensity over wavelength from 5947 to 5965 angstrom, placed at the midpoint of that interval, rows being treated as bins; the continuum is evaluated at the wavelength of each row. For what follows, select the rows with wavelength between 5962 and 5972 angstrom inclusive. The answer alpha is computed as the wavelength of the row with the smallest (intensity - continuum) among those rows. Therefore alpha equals 5971.18 angstrom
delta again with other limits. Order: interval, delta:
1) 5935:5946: 5945.12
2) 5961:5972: 5961.57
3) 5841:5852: 5841.98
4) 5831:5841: 5835.26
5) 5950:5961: 5960.19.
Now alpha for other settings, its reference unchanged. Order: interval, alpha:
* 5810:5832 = 5816.48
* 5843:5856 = 5855.45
